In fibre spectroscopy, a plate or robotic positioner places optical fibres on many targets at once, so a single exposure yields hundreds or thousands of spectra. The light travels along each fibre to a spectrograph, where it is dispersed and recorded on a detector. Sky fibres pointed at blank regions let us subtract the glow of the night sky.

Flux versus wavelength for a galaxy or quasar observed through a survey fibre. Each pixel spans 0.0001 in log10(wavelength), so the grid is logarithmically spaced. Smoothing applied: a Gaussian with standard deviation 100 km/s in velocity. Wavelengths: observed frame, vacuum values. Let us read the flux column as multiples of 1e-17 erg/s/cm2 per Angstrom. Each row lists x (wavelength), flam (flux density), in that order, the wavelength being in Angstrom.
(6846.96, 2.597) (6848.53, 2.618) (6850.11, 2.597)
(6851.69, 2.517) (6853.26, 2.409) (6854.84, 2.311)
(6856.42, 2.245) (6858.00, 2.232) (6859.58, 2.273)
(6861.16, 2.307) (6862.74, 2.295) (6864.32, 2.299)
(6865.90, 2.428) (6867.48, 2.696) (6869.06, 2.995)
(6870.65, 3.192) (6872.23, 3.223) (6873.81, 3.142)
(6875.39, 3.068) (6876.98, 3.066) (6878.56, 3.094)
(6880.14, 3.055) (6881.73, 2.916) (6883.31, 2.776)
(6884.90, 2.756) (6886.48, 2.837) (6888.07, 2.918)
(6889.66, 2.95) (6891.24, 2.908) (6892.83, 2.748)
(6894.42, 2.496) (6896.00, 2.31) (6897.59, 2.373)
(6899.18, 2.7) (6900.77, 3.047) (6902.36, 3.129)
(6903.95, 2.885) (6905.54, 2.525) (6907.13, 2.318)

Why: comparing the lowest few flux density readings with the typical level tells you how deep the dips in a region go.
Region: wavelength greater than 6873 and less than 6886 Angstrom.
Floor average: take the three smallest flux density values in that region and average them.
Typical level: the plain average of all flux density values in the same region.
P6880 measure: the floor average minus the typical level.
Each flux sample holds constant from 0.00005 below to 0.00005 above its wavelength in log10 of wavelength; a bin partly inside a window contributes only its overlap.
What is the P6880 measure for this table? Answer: -0.17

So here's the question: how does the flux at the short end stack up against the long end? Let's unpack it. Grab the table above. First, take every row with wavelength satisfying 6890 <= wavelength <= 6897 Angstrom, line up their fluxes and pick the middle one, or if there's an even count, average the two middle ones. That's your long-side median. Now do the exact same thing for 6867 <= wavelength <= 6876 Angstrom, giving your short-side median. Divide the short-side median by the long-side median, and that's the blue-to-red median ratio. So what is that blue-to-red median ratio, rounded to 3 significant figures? 1.18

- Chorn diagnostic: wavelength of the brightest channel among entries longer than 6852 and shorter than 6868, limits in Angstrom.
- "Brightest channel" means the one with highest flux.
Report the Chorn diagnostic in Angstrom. 6867.48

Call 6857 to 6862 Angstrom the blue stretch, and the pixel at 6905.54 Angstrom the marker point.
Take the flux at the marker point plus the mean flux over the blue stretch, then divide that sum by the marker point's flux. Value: 1.90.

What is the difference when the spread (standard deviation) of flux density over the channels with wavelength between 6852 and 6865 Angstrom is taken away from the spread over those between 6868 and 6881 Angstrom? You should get 0.02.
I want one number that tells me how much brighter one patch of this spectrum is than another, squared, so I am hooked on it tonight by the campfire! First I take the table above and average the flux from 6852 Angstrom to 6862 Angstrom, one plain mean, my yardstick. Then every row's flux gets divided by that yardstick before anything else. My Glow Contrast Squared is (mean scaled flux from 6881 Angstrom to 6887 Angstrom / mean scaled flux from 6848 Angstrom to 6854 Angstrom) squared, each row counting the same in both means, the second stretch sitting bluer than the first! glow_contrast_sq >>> 1.2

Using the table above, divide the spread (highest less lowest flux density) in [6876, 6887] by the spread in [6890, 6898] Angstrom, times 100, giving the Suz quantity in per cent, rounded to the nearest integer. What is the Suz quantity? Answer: 57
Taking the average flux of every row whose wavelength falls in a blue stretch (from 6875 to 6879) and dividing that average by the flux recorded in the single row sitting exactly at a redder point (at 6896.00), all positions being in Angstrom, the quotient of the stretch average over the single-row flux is 1.33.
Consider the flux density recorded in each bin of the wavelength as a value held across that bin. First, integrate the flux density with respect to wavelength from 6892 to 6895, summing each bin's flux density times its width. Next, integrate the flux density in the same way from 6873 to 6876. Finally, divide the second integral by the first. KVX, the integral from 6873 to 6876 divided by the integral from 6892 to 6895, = 1.18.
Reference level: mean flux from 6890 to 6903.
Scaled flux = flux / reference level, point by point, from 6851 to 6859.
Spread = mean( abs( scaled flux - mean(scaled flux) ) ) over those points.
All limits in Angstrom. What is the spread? 0.035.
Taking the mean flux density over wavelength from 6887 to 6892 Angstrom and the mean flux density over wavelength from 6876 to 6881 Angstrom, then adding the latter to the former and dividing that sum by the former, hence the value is 2.05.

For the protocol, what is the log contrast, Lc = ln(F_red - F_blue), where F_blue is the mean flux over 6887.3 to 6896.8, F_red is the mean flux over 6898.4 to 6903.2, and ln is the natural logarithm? -1.4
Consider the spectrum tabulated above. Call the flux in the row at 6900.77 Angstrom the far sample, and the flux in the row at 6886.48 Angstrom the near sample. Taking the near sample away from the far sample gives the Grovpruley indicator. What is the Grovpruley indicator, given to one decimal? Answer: 0.2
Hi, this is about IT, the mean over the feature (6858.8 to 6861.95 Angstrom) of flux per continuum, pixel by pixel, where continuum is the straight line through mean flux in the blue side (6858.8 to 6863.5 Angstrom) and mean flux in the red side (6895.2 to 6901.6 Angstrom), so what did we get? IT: 1.002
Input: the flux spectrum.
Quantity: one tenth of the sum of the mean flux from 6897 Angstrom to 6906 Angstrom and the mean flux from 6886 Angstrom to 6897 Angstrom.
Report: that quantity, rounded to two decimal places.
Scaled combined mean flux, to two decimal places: 0.55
